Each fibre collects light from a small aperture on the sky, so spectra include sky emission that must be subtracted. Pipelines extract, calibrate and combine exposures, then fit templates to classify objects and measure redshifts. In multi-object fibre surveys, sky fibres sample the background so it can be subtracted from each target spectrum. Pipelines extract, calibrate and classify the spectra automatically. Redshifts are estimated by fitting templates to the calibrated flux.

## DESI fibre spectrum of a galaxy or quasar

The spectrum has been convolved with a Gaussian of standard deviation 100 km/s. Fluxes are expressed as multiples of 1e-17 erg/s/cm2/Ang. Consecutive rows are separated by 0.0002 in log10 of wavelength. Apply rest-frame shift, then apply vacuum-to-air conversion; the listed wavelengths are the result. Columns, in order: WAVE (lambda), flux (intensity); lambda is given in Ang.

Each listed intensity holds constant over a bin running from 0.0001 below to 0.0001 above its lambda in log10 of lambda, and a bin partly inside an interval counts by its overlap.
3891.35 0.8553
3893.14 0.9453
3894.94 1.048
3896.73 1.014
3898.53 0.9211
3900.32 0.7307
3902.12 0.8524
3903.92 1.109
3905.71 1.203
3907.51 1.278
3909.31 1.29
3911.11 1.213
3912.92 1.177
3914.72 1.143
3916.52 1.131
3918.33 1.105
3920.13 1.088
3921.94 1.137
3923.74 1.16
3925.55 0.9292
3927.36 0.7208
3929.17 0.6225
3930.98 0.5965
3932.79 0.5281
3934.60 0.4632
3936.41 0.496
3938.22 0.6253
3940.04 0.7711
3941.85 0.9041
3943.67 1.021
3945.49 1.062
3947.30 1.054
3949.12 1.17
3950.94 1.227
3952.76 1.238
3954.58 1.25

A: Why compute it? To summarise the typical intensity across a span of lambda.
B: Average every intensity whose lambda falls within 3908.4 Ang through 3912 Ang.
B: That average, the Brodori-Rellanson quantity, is 1.3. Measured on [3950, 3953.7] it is 1.2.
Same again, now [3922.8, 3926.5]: 1.0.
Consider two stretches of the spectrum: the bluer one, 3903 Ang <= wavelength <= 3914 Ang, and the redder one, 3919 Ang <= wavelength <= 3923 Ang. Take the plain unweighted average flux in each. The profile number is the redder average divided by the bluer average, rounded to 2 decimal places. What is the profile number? 0.92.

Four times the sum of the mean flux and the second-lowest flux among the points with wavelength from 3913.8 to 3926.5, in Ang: 8.7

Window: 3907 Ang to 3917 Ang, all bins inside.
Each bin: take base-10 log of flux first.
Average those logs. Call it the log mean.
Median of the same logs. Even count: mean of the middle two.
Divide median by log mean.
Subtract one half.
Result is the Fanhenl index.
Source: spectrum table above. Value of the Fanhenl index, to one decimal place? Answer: 0.5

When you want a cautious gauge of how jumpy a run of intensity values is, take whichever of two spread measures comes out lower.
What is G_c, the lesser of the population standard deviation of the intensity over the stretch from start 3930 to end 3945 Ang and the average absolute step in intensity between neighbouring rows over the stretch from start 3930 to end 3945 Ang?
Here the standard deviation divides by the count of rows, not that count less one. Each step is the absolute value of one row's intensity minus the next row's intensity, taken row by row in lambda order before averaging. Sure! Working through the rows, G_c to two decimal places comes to 0.10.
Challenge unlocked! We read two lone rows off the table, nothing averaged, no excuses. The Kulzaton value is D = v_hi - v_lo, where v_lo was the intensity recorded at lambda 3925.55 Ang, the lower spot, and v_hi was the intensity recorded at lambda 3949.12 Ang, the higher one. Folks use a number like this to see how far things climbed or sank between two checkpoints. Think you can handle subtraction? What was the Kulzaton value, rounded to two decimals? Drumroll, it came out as 0.24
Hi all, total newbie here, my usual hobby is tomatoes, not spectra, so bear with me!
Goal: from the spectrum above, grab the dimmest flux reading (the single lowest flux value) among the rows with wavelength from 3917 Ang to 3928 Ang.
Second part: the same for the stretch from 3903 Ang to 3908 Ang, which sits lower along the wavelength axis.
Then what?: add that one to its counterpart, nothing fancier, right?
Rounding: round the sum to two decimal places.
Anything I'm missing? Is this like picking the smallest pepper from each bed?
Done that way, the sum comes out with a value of 1.83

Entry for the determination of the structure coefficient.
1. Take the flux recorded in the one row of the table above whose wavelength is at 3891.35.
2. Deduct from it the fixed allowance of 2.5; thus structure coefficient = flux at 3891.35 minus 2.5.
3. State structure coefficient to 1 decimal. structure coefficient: -1.6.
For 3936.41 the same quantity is -2.0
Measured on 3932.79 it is -2.0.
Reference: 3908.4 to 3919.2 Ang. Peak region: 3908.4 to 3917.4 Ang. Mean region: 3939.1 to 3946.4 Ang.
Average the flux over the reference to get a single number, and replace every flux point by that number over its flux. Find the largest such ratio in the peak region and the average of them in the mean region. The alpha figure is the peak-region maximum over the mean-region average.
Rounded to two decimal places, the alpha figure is 0.82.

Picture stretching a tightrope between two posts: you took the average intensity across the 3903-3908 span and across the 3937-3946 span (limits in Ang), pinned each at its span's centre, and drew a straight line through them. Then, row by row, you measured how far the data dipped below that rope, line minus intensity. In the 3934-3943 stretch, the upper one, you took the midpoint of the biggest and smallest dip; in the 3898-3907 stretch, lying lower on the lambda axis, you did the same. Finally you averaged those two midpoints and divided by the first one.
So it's 1.1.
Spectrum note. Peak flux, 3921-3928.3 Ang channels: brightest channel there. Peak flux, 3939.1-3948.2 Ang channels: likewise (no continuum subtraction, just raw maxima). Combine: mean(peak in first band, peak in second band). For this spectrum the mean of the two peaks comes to 1.11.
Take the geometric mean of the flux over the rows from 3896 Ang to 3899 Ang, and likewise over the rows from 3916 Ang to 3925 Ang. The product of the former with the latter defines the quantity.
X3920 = 1.1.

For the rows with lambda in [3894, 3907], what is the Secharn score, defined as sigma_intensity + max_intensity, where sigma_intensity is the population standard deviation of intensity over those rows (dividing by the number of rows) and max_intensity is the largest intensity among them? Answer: 1.35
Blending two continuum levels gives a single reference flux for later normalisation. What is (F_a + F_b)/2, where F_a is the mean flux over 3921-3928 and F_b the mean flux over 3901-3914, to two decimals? 1.07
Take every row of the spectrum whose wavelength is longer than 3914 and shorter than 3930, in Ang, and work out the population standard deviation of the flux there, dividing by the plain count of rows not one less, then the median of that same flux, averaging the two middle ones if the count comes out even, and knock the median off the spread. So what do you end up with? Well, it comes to -0.91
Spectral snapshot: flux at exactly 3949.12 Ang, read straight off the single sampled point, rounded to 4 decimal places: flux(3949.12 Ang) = 1.1700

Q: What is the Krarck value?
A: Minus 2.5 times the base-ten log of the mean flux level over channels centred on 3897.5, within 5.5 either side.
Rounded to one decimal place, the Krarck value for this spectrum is 0.1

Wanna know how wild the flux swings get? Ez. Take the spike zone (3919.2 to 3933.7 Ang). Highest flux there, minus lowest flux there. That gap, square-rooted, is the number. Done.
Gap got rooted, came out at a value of 0.795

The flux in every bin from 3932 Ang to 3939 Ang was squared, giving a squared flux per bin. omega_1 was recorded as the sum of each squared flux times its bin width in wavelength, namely 2.0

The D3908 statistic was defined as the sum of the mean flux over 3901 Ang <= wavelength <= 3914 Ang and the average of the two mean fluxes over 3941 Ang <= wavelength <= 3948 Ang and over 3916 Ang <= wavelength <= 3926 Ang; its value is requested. 2.21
